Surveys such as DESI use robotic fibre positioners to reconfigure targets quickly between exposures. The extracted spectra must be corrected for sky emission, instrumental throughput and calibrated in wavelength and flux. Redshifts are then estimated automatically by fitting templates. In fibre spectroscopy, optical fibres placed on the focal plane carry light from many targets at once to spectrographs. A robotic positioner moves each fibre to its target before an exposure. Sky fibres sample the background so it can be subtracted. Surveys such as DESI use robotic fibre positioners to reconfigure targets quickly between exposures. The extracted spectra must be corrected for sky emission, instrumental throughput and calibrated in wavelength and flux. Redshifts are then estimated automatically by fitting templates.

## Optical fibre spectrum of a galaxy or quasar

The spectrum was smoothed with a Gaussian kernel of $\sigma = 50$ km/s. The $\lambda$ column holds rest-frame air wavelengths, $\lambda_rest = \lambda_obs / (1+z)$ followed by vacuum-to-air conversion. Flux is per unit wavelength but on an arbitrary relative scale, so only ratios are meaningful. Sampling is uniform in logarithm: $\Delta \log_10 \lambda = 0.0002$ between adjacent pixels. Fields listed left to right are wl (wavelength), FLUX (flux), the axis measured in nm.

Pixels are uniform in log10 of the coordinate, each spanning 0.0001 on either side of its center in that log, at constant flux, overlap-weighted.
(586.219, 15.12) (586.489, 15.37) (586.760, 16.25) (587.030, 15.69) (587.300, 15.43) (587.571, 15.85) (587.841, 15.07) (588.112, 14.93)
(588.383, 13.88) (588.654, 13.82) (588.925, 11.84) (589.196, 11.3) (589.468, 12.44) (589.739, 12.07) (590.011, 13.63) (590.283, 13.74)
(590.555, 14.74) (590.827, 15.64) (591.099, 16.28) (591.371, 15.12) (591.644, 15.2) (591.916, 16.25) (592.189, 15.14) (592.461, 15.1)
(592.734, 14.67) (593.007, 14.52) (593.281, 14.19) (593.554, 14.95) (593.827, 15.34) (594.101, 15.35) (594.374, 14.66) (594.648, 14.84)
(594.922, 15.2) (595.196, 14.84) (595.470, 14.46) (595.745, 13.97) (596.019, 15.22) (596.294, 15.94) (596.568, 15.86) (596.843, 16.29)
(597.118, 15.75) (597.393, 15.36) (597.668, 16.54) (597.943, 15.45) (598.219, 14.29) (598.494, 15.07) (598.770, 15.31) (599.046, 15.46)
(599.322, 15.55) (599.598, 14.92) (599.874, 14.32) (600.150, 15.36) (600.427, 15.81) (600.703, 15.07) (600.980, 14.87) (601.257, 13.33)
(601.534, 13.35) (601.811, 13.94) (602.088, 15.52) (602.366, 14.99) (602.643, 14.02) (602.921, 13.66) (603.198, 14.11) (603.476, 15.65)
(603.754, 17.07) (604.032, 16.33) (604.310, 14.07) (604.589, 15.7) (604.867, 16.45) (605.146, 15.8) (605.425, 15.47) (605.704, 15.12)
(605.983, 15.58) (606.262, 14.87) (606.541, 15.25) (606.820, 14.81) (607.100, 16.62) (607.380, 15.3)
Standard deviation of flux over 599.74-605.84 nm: 1.0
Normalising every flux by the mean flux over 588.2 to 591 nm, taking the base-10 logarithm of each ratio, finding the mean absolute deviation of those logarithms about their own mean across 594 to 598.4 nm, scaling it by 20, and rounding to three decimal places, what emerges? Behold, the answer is 0.323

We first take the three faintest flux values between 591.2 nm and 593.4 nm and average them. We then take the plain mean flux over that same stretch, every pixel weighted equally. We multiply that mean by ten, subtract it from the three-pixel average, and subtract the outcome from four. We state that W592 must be 140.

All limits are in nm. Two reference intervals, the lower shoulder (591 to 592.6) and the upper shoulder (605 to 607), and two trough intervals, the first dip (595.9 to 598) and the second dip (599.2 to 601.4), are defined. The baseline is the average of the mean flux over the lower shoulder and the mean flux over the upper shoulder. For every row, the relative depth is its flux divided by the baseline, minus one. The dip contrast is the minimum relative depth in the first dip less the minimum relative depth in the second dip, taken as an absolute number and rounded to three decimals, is 0.123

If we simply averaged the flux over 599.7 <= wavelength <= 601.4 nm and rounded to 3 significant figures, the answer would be 14.8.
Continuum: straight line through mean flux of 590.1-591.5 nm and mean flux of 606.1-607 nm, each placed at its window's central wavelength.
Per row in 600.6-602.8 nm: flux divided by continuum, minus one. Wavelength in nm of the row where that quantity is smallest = 601.257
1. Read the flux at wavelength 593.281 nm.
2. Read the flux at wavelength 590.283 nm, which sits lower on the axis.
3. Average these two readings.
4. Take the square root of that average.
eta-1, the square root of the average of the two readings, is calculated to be 3.74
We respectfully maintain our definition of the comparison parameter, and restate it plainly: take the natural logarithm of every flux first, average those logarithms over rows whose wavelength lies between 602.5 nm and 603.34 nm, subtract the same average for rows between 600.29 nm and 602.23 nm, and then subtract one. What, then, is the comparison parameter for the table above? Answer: -1.04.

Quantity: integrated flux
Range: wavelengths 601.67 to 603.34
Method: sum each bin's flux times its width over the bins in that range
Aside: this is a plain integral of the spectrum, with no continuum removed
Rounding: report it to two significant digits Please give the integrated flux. 24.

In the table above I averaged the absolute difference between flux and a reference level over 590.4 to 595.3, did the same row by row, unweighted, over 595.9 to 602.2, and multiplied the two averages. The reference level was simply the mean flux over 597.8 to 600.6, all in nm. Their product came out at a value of 0.25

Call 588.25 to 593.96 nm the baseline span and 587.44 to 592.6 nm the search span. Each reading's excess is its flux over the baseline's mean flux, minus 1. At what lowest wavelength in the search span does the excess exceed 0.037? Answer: 587.571 nm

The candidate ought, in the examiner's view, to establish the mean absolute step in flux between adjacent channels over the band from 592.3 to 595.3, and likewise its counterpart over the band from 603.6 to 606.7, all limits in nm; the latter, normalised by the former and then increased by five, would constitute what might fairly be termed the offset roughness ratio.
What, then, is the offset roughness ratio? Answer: 7.3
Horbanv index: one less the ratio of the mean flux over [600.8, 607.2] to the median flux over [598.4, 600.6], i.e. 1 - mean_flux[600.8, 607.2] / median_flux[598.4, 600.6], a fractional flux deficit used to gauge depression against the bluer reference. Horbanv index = 0.02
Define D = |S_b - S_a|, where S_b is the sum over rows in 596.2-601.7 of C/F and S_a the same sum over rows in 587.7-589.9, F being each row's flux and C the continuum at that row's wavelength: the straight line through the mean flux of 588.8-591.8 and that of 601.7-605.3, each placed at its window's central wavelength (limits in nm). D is 11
